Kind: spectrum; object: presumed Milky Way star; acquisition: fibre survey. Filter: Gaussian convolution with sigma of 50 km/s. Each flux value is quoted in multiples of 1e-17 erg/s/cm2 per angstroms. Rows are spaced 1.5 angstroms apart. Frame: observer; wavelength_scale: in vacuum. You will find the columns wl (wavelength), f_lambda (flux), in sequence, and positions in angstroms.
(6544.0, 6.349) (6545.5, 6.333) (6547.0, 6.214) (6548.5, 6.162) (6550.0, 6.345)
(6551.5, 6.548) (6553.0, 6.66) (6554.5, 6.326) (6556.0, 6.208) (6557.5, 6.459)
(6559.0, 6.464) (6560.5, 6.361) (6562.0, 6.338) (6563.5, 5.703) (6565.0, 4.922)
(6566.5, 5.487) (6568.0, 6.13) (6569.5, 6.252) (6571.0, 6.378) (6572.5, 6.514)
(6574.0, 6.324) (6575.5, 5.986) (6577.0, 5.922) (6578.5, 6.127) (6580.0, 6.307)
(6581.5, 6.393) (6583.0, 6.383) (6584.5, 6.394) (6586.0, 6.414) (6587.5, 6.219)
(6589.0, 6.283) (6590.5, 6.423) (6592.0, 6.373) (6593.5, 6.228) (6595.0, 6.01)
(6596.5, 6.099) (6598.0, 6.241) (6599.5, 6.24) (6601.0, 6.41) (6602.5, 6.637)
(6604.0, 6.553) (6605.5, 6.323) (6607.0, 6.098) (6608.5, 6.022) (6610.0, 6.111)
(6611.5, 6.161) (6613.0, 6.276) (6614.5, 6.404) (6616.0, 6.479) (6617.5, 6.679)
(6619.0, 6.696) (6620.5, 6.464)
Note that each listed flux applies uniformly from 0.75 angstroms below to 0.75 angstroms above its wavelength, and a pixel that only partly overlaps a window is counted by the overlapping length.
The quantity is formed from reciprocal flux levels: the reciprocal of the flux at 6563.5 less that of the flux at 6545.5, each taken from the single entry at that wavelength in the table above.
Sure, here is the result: 0.017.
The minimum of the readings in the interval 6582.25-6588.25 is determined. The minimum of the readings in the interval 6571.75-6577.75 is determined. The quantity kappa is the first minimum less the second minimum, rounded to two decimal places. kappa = 0.30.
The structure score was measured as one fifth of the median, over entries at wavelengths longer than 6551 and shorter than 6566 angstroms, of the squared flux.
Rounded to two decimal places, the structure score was 8.06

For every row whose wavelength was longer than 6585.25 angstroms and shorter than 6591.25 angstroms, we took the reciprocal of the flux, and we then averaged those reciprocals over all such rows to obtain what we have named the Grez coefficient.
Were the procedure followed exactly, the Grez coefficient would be 0.158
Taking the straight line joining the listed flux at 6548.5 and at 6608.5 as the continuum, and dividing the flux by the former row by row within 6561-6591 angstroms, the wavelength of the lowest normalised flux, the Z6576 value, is 6565.0 angstroms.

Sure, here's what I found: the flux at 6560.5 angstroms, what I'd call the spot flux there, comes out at 6.361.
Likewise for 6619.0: 6.696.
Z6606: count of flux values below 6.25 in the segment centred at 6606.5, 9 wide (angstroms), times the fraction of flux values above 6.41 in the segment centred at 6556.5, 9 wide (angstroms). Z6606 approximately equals 1.50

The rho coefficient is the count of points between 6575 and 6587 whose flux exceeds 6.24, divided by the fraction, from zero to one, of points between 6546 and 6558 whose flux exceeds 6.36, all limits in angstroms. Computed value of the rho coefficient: 13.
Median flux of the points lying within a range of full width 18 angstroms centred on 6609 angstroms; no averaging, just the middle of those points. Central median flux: 6.36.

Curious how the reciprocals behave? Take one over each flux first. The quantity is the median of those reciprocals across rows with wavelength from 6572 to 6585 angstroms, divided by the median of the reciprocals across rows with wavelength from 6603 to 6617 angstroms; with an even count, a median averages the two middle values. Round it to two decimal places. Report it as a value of 0.99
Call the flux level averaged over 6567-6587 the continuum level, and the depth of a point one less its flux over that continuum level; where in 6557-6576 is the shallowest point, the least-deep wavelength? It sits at 6572.5 angstroms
